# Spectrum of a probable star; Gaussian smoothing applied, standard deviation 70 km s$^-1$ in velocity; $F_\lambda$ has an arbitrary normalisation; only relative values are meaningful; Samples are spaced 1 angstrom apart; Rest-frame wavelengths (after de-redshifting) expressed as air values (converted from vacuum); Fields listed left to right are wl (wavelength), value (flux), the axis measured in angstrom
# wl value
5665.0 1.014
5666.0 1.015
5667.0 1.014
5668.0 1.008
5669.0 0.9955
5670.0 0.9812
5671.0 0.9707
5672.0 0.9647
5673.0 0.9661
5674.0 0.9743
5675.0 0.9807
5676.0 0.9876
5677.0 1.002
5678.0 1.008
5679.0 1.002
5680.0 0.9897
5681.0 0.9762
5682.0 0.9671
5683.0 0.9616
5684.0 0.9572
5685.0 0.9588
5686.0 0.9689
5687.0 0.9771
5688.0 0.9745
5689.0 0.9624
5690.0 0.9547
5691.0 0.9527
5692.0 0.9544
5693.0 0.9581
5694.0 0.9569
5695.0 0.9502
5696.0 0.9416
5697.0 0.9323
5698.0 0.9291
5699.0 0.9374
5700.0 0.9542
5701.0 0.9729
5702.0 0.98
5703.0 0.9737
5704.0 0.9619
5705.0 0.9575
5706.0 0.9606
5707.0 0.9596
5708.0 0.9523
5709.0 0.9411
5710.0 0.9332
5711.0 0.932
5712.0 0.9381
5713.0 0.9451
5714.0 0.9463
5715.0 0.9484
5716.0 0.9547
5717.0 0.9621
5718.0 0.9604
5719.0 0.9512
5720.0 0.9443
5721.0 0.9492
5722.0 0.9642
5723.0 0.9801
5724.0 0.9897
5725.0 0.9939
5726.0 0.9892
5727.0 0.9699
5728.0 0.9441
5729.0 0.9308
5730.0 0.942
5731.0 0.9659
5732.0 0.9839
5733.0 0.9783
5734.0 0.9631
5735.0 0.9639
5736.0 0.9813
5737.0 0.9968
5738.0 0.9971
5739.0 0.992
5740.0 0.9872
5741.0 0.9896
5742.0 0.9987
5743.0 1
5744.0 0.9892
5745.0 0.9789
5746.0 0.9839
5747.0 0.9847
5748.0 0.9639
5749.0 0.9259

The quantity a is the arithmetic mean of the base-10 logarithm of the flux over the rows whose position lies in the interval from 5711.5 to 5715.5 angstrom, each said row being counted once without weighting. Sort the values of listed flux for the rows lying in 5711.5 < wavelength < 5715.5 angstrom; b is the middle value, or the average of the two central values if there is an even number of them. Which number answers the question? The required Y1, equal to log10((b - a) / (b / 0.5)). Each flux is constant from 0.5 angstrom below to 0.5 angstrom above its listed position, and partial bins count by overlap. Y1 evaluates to -0.290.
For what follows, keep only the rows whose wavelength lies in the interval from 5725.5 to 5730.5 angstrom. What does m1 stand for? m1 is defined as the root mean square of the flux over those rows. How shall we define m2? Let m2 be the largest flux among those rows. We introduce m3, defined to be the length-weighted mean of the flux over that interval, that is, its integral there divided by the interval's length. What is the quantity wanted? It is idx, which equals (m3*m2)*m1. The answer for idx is 0.90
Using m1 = 0.955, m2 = 0.9892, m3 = 0.955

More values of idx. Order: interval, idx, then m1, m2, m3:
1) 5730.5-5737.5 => 0.95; 0.976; 0.9968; 0.976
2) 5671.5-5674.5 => 0.91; 0.968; 0.9743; 0.968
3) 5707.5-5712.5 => 0.84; 0.939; 0.9523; 0.939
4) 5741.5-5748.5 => 0.97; 0.986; 1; 0.986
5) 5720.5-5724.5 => 0.93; 0.971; 0.9897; 0.971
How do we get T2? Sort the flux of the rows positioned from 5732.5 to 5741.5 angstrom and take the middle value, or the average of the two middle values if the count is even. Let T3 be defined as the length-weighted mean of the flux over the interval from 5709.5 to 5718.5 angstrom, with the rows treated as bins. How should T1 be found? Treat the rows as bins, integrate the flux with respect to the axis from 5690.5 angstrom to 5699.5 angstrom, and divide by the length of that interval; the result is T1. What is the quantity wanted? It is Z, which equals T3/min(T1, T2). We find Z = 1.001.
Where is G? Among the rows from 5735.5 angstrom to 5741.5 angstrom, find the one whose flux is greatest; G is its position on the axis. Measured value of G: 5738.0 angstrom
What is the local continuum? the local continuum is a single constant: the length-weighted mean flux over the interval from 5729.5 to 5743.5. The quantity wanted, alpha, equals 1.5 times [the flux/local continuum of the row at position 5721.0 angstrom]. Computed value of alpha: 1.45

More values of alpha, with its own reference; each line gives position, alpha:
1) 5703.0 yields 1.49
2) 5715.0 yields 1.45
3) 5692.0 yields 1.46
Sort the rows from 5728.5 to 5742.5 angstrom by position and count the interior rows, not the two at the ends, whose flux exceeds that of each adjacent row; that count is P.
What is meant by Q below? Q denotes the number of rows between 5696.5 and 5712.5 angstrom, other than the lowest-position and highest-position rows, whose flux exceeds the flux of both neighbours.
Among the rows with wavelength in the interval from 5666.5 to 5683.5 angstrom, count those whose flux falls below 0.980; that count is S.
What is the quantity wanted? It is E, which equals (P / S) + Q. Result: 2.3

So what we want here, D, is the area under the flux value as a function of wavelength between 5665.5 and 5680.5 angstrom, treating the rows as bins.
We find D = 15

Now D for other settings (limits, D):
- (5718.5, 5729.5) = 11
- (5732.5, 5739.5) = 7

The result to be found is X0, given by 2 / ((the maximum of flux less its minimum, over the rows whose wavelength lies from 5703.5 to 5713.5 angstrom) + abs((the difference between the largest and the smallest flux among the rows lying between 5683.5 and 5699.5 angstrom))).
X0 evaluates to 25.7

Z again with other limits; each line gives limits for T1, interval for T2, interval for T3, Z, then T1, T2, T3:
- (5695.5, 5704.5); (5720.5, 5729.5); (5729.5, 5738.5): 1.022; 0.954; 0.970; 0.975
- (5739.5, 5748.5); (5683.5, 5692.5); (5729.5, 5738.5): 1.017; 0.986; 0.959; 0.975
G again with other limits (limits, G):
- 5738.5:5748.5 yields 5743.0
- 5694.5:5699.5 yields 5695.0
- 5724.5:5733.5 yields 5725.0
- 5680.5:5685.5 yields 5681.0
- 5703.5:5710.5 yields 5704.0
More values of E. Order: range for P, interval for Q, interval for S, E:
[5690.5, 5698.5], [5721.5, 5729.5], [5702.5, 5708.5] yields 1.2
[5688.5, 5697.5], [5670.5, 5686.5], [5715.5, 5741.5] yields 1.1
